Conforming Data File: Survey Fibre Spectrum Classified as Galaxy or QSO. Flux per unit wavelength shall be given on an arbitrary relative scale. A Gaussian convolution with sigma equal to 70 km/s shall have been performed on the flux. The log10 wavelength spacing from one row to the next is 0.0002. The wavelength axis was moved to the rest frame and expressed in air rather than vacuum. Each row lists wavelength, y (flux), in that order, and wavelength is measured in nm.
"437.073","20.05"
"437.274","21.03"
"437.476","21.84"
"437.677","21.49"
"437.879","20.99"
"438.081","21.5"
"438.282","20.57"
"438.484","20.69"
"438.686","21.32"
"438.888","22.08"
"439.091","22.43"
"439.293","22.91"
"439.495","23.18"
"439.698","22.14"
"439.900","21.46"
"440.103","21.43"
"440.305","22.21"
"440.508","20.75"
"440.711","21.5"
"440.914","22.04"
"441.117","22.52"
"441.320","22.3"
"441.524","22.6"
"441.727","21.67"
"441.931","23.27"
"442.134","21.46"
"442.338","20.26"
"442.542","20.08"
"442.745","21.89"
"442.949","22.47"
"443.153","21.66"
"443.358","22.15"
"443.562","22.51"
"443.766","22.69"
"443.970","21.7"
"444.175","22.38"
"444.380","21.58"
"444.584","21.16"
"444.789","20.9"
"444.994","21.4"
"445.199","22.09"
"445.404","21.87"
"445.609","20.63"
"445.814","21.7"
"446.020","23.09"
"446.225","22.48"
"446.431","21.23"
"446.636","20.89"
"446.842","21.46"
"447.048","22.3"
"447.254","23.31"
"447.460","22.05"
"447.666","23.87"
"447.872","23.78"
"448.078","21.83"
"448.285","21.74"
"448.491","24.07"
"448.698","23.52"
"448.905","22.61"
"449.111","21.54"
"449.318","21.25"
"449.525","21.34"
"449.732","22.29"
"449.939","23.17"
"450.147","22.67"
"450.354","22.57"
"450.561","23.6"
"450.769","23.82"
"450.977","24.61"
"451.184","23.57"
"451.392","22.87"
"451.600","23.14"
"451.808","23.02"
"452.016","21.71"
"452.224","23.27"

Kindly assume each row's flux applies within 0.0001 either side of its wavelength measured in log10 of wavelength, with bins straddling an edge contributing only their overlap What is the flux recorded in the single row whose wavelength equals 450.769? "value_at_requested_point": 23.82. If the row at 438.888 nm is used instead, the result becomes 22.08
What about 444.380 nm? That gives 21.58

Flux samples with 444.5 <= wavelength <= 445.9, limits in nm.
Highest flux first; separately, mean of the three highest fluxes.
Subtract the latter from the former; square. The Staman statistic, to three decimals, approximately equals 0.041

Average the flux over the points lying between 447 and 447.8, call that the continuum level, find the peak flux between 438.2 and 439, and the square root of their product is 22.5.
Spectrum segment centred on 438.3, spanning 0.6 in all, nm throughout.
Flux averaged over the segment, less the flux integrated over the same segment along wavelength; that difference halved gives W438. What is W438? 4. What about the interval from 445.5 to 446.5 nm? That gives 0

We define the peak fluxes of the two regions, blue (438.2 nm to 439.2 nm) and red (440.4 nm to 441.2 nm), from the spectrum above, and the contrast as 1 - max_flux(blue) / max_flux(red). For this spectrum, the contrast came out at 0.004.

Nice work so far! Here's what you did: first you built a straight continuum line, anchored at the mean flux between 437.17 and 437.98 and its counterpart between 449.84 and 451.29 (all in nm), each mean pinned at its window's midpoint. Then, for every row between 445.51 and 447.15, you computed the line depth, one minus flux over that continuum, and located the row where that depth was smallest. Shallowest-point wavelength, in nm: 446.020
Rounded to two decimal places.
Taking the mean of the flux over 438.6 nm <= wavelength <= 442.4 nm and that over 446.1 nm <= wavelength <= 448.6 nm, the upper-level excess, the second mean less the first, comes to 0.44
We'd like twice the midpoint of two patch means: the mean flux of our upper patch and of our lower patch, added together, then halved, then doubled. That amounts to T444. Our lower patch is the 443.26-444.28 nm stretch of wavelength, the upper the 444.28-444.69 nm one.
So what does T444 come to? 43.7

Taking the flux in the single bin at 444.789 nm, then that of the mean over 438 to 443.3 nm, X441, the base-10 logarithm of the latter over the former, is 0.02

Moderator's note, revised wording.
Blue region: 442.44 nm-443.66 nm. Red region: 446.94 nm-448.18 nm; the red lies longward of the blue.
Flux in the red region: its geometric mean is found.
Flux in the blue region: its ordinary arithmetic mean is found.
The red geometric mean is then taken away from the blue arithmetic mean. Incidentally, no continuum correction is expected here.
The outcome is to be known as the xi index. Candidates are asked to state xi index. -1.0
